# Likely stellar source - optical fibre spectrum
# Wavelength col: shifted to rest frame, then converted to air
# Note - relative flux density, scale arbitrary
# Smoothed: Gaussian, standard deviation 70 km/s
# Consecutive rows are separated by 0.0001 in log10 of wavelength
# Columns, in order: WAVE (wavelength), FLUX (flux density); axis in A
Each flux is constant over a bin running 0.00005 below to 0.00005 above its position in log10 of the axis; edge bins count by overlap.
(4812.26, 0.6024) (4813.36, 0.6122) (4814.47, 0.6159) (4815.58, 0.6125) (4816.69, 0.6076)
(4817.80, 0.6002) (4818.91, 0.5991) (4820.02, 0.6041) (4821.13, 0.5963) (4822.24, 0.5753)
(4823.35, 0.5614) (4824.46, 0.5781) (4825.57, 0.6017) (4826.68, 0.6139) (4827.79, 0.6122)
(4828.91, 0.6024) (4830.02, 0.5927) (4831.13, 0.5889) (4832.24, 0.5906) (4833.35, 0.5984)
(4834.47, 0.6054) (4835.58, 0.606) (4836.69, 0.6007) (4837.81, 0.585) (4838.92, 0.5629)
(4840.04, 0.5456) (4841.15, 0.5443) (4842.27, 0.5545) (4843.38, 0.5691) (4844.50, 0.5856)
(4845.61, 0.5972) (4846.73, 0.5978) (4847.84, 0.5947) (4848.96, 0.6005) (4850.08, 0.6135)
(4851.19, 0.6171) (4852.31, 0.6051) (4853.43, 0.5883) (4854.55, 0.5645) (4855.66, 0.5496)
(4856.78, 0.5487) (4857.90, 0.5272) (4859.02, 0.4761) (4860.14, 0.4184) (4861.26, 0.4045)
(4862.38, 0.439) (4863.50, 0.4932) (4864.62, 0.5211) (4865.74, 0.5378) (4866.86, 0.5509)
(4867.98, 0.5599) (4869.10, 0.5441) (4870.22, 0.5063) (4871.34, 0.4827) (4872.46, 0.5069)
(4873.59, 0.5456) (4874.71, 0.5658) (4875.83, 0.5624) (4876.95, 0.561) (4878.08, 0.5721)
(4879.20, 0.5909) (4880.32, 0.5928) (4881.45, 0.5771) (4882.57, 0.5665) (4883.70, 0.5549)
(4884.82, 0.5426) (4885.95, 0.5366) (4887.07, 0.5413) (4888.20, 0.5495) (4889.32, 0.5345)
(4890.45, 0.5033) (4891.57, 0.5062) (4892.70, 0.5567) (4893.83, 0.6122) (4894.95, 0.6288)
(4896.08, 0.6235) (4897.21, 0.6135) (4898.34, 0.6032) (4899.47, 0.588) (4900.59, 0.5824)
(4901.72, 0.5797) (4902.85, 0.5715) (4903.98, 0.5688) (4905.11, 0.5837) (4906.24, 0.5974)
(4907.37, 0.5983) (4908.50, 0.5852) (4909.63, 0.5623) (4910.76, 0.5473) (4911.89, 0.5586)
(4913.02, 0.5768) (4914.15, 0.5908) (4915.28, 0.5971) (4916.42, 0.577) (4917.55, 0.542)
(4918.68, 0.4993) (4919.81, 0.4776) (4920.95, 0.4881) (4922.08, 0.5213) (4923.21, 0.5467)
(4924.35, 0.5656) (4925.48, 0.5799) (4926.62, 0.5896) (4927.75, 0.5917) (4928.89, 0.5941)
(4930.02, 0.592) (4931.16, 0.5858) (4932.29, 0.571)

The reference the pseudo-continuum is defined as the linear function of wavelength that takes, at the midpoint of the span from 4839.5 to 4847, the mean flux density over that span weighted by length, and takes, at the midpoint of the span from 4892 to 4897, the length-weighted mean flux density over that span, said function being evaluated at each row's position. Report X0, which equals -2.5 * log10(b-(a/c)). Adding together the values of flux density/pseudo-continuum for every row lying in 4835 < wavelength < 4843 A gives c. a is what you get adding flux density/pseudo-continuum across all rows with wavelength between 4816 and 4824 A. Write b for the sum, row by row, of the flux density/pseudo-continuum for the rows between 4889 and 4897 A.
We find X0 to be -1.86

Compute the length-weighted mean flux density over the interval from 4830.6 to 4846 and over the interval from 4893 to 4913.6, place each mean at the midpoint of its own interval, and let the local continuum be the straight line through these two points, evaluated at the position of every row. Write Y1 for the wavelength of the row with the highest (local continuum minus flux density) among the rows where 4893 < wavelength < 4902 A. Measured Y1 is 4901.72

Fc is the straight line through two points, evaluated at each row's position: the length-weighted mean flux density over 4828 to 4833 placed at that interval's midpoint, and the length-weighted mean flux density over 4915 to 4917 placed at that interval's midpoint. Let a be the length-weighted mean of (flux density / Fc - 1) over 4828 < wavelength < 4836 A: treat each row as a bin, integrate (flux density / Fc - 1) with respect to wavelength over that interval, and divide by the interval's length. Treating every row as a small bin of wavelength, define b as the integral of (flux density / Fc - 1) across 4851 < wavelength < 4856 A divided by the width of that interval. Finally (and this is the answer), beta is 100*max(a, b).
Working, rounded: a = 0.005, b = -0.01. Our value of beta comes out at 0.5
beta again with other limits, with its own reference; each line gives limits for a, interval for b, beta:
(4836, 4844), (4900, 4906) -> -1.2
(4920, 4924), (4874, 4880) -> -3.1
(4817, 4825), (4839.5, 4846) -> -1.4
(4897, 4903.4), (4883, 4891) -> 0.5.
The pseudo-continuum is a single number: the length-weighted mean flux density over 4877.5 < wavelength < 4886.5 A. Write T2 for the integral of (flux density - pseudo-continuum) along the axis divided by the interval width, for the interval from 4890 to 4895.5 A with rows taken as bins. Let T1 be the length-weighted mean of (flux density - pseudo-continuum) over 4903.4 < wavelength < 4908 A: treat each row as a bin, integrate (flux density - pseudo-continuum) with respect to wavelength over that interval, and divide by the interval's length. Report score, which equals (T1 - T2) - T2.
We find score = 0.028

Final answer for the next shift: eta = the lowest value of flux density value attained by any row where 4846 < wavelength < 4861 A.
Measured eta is 0.4184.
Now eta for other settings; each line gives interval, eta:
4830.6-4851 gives 0.5443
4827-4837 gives 0.5889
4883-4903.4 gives 0.5033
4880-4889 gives 0.5366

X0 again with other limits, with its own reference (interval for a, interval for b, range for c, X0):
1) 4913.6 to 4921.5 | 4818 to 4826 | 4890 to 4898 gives -2.03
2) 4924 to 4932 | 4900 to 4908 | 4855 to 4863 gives -1.87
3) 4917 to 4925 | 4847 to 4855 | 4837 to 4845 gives -2.02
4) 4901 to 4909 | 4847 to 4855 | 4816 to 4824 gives -2.01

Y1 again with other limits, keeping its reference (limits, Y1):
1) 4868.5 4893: 4871.34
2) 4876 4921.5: 4919.81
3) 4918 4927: 4919.81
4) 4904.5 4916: 4910.76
